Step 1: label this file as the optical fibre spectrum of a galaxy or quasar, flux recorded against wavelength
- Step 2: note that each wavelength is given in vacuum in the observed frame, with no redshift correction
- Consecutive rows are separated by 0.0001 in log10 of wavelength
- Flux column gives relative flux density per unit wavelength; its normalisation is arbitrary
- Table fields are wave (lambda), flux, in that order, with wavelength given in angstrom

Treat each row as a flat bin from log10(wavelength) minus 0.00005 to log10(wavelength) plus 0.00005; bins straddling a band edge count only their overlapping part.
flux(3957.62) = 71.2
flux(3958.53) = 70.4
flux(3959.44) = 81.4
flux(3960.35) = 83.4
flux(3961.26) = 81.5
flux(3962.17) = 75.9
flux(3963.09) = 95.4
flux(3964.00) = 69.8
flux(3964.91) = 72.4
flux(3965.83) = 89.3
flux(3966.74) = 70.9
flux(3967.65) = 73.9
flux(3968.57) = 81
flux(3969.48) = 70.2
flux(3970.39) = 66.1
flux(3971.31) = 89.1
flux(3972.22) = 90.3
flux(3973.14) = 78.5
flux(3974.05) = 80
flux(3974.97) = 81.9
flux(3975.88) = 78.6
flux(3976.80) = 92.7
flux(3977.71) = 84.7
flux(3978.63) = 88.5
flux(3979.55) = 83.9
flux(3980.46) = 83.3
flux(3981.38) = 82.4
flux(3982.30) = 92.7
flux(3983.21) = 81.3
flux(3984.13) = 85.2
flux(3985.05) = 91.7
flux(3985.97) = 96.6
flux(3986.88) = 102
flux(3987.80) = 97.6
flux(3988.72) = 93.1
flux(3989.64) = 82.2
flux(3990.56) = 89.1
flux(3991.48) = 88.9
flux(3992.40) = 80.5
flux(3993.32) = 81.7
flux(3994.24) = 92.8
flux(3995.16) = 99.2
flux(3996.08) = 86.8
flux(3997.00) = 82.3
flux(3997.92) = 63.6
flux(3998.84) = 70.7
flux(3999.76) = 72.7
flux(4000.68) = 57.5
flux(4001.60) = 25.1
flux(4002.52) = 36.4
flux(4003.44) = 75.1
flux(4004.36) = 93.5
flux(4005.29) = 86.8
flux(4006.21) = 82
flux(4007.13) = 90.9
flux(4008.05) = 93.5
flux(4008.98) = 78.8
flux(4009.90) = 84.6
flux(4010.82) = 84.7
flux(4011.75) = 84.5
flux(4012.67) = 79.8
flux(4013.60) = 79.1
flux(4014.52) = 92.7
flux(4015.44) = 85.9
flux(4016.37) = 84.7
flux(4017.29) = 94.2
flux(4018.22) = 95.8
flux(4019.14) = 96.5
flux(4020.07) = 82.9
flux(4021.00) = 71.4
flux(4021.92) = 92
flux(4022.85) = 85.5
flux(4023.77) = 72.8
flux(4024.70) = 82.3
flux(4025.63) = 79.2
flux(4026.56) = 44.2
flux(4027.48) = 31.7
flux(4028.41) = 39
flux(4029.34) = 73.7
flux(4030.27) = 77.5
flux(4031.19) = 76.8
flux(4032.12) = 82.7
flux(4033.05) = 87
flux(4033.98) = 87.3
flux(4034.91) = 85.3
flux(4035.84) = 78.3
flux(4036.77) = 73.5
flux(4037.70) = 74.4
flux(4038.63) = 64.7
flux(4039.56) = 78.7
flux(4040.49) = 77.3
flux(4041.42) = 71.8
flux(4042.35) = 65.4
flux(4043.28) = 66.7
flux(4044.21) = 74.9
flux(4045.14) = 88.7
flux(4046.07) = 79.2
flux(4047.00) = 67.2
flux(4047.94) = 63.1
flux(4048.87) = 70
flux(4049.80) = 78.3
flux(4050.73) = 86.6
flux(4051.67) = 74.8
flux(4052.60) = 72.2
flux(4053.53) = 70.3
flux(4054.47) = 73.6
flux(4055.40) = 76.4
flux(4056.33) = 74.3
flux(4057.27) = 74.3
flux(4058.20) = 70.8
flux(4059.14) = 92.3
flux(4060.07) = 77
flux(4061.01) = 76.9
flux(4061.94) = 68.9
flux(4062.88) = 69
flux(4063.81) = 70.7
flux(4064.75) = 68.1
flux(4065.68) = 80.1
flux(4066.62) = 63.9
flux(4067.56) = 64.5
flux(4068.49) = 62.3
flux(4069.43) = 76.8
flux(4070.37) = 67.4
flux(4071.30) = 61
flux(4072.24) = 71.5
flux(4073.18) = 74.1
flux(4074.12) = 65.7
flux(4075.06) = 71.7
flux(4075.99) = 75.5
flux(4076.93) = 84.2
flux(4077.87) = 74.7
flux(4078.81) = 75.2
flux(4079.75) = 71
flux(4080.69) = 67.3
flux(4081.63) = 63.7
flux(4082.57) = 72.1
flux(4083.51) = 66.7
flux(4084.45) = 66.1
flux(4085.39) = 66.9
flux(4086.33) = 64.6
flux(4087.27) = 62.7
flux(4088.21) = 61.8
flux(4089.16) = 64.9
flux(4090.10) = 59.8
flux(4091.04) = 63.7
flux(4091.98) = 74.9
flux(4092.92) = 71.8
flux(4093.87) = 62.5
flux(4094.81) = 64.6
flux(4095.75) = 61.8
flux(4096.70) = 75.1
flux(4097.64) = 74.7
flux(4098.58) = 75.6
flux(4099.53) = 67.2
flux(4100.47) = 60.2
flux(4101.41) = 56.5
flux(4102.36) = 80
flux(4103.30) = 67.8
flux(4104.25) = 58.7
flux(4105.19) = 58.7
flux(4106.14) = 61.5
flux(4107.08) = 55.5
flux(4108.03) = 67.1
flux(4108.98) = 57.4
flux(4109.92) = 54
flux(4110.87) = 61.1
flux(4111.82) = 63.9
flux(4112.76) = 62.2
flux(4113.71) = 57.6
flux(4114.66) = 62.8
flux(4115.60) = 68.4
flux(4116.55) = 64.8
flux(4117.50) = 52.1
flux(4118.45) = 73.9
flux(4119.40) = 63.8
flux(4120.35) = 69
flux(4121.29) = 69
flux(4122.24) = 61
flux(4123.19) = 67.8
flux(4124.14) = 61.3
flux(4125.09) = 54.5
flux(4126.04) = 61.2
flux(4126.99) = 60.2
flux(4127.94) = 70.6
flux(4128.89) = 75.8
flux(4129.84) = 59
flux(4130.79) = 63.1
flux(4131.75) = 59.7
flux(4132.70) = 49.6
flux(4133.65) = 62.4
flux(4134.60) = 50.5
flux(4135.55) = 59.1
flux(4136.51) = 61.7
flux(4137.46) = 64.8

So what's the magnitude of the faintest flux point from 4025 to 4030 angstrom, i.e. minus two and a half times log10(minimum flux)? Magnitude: -3.75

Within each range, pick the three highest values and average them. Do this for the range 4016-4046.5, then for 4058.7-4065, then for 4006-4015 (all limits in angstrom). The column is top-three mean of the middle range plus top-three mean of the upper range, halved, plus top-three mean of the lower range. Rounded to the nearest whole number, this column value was 181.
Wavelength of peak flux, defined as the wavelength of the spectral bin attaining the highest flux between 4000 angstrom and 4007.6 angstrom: 4004.36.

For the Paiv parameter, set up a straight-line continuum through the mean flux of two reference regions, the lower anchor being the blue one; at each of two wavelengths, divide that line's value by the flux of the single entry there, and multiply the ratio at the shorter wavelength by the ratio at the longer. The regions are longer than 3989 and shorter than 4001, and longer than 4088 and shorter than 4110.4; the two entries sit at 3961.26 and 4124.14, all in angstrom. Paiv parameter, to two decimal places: 1.05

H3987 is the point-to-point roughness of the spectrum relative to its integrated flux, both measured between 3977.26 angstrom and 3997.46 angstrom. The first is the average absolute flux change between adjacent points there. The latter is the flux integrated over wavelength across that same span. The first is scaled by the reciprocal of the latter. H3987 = 0.0033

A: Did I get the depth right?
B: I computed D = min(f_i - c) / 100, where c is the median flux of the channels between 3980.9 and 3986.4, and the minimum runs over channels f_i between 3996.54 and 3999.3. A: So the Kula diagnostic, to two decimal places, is -0.25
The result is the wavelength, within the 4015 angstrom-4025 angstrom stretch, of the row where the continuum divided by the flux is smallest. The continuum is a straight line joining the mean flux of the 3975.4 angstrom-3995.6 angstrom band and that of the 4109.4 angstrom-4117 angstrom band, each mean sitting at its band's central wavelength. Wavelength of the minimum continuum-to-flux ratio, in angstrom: 4019.14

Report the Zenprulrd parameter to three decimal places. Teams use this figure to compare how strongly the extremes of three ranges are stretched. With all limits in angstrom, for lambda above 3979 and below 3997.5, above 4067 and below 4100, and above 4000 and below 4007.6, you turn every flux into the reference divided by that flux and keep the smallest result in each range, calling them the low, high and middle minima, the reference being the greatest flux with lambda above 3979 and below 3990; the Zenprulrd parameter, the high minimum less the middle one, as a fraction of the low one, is 0.120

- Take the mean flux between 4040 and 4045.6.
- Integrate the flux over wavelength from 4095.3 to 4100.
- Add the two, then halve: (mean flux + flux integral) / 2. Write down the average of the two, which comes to 204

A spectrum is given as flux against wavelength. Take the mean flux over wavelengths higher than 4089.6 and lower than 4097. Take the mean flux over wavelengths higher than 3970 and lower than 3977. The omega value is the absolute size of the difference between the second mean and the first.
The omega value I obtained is 15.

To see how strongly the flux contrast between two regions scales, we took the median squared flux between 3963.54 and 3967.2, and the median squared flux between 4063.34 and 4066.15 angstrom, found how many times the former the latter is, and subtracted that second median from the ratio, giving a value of -4998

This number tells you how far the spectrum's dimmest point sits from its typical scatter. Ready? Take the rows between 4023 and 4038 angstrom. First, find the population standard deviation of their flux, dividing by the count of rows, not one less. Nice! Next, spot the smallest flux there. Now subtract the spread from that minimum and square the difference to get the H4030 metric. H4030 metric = 223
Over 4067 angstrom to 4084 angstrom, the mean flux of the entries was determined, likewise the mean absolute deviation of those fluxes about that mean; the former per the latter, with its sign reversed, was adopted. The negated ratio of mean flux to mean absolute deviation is -14.4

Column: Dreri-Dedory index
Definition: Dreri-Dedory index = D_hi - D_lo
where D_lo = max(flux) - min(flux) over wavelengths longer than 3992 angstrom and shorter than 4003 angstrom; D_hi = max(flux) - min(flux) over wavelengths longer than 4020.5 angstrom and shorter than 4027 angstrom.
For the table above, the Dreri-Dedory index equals -26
